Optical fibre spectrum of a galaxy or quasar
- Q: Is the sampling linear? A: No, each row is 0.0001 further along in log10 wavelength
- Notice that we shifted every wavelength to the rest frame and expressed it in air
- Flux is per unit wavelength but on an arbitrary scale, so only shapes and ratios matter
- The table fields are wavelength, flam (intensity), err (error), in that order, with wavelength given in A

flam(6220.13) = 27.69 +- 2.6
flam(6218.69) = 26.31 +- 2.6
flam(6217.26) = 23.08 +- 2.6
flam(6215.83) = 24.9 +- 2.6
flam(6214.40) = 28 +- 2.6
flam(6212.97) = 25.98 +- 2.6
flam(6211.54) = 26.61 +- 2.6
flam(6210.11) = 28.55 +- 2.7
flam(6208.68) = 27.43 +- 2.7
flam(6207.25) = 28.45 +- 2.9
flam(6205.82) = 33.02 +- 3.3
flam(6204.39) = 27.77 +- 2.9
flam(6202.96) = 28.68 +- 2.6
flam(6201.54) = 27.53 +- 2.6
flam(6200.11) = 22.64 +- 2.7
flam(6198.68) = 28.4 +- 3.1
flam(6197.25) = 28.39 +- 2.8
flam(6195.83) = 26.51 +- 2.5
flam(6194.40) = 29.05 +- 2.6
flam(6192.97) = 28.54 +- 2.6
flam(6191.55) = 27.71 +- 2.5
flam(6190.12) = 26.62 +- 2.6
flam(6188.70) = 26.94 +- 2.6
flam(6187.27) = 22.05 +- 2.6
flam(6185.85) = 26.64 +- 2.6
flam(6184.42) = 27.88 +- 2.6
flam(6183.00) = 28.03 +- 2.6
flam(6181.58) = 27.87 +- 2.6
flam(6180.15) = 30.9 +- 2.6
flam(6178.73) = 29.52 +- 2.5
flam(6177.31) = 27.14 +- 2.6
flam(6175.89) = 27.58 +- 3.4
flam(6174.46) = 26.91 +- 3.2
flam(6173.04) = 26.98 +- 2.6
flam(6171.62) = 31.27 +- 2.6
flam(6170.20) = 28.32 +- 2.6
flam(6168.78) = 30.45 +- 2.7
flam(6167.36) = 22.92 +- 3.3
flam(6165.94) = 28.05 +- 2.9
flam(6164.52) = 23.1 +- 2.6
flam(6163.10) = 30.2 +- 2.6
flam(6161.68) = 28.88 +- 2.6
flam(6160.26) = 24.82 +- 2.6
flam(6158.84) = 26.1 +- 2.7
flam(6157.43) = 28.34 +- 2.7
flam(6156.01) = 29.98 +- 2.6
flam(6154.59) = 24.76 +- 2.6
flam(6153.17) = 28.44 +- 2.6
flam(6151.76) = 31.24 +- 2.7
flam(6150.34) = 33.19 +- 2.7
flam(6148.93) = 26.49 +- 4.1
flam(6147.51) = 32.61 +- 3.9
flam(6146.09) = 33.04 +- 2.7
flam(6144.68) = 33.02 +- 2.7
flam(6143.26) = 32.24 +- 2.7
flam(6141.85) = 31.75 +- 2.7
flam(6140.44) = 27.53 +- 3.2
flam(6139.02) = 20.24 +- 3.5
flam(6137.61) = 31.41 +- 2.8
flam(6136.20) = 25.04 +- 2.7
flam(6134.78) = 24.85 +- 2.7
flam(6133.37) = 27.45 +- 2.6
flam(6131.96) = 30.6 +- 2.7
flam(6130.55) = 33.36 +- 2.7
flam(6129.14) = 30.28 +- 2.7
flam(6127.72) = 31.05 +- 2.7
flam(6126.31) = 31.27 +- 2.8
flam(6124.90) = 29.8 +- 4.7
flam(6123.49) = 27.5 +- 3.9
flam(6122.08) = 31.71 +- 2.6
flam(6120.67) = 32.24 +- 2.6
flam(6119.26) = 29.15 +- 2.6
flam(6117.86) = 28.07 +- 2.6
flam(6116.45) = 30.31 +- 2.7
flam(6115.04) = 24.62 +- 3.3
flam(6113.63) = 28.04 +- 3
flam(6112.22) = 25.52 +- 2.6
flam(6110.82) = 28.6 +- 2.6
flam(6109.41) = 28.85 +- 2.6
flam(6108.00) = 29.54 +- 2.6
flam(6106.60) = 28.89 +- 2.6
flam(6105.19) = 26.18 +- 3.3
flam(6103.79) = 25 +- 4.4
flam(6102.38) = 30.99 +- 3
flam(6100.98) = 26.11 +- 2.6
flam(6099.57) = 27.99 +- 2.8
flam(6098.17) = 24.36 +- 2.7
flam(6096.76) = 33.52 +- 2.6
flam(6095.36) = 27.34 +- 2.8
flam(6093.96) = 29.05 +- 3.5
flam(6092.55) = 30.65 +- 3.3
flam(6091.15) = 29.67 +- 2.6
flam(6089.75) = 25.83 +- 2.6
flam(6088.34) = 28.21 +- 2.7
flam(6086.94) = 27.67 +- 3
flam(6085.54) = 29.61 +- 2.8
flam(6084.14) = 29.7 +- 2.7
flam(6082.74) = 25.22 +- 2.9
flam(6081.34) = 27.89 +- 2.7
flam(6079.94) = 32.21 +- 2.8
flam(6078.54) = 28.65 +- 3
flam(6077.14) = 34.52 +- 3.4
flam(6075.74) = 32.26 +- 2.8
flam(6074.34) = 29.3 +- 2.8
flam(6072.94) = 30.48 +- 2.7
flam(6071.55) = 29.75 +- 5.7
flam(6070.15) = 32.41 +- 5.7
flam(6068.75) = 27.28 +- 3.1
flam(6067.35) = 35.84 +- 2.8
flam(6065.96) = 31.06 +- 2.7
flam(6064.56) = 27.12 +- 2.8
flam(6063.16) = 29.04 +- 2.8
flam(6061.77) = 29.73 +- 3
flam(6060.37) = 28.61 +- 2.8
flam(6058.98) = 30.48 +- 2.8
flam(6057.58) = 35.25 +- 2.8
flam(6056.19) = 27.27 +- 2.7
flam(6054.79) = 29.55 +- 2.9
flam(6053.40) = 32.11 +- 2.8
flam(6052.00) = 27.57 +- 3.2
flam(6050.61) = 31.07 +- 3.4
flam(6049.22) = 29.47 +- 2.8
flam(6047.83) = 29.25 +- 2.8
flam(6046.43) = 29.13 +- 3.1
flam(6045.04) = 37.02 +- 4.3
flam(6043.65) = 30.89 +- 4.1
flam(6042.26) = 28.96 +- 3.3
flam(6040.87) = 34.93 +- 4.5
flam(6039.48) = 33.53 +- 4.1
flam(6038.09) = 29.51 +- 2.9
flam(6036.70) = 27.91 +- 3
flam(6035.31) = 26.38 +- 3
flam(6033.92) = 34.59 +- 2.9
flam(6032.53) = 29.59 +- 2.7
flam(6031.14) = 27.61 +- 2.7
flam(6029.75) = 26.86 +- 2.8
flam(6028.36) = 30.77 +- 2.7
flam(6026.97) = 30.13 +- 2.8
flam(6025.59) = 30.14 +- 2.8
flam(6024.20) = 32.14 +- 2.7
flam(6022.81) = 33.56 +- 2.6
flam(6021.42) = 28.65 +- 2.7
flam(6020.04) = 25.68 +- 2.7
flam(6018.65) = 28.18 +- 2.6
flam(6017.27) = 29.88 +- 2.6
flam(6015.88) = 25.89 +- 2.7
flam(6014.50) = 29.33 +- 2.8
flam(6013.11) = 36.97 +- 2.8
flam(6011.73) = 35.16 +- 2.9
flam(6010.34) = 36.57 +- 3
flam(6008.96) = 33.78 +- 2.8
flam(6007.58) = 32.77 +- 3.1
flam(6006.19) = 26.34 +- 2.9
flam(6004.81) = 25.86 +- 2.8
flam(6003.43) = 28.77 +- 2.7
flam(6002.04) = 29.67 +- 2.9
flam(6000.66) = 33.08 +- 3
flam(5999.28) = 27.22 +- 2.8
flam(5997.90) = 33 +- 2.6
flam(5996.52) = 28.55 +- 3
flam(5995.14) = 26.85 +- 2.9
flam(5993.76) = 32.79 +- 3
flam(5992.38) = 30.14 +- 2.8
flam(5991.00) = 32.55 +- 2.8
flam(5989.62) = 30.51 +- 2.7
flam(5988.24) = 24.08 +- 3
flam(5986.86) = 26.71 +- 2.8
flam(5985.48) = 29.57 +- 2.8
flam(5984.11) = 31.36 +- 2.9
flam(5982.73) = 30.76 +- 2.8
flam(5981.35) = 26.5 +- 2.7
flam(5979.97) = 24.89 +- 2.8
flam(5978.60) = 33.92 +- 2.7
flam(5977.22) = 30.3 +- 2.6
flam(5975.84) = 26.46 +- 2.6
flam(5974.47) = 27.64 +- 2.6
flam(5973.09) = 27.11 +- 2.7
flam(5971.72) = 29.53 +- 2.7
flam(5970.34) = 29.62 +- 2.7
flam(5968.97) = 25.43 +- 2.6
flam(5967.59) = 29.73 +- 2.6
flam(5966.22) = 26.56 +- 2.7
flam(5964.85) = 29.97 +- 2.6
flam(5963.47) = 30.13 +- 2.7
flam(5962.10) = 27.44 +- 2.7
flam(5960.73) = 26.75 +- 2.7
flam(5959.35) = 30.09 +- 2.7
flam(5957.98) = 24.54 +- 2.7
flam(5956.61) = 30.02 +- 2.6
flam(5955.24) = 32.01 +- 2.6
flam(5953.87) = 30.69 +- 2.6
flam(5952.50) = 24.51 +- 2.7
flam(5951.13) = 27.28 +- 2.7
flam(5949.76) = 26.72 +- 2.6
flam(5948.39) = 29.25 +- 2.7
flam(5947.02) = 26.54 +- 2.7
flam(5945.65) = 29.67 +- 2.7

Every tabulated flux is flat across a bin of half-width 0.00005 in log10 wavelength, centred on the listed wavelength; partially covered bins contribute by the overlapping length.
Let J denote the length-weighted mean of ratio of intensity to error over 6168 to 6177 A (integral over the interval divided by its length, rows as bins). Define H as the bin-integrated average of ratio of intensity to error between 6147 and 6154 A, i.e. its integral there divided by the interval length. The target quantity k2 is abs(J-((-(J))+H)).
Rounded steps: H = 10.0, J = 10.2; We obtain 10.4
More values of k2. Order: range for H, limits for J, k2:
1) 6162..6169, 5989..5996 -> 11.8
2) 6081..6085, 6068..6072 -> 3.4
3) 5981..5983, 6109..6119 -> 9.9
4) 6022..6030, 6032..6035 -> 11.0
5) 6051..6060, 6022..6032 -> 11.5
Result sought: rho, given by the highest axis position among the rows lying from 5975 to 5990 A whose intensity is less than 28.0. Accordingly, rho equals 5988.24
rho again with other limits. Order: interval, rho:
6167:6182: 6181.58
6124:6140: 6139.02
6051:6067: 6064.56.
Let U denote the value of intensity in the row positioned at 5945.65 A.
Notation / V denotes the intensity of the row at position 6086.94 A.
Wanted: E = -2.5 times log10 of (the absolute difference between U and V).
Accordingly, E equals -0.8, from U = 29.67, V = 27.67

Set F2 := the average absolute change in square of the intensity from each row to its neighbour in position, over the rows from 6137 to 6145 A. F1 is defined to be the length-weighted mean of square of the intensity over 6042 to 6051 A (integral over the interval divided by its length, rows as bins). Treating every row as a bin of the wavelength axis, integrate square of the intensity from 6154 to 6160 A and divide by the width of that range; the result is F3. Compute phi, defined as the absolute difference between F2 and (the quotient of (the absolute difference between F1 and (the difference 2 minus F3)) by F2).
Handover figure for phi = 245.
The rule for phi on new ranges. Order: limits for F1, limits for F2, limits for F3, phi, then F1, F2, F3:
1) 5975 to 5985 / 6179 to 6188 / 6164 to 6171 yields 81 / 859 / 97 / 723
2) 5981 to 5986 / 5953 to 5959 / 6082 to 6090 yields 159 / 889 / 168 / 776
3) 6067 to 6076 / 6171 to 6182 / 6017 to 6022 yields 84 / 955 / 102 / 784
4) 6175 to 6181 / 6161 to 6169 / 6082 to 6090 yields 269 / 826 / 275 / 776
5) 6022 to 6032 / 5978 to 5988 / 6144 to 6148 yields 184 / 913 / 194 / 1083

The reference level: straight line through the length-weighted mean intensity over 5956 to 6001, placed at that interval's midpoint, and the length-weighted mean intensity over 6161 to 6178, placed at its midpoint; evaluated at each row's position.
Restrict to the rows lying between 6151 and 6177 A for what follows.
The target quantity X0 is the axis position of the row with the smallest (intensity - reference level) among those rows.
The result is 6167.36 A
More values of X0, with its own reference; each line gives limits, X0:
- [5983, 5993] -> 5988.24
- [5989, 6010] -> 6004.81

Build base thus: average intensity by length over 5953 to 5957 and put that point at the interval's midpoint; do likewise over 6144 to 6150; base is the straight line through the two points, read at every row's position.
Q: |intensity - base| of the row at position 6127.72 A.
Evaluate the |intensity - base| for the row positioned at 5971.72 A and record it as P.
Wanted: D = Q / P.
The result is 0.2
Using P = 1.2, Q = 0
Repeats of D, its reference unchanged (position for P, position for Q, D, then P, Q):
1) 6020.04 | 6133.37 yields 0.7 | 5.3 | 4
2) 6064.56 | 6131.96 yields 0.2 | 4.0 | 1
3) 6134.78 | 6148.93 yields 0.8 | 6.5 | 5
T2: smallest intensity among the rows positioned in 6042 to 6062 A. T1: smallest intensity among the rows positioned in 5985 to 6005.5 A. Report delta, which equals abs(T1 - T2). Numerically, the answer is 3.2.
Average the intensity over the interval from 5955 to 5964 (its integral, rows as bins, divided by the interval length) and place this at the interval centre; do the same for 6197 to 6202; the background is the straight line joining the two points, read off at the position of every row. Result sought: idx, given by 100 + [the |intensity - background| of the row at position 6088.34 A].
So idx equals 101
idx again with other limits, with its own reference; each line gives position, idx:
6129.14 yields 103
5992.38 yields 102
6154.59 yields 102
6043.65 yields 103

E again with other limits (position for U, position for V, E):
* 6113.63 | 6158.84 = -0.7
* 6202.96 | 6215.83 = -1.4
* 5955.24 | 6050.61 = 0.1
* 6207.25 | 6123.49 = 0.1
